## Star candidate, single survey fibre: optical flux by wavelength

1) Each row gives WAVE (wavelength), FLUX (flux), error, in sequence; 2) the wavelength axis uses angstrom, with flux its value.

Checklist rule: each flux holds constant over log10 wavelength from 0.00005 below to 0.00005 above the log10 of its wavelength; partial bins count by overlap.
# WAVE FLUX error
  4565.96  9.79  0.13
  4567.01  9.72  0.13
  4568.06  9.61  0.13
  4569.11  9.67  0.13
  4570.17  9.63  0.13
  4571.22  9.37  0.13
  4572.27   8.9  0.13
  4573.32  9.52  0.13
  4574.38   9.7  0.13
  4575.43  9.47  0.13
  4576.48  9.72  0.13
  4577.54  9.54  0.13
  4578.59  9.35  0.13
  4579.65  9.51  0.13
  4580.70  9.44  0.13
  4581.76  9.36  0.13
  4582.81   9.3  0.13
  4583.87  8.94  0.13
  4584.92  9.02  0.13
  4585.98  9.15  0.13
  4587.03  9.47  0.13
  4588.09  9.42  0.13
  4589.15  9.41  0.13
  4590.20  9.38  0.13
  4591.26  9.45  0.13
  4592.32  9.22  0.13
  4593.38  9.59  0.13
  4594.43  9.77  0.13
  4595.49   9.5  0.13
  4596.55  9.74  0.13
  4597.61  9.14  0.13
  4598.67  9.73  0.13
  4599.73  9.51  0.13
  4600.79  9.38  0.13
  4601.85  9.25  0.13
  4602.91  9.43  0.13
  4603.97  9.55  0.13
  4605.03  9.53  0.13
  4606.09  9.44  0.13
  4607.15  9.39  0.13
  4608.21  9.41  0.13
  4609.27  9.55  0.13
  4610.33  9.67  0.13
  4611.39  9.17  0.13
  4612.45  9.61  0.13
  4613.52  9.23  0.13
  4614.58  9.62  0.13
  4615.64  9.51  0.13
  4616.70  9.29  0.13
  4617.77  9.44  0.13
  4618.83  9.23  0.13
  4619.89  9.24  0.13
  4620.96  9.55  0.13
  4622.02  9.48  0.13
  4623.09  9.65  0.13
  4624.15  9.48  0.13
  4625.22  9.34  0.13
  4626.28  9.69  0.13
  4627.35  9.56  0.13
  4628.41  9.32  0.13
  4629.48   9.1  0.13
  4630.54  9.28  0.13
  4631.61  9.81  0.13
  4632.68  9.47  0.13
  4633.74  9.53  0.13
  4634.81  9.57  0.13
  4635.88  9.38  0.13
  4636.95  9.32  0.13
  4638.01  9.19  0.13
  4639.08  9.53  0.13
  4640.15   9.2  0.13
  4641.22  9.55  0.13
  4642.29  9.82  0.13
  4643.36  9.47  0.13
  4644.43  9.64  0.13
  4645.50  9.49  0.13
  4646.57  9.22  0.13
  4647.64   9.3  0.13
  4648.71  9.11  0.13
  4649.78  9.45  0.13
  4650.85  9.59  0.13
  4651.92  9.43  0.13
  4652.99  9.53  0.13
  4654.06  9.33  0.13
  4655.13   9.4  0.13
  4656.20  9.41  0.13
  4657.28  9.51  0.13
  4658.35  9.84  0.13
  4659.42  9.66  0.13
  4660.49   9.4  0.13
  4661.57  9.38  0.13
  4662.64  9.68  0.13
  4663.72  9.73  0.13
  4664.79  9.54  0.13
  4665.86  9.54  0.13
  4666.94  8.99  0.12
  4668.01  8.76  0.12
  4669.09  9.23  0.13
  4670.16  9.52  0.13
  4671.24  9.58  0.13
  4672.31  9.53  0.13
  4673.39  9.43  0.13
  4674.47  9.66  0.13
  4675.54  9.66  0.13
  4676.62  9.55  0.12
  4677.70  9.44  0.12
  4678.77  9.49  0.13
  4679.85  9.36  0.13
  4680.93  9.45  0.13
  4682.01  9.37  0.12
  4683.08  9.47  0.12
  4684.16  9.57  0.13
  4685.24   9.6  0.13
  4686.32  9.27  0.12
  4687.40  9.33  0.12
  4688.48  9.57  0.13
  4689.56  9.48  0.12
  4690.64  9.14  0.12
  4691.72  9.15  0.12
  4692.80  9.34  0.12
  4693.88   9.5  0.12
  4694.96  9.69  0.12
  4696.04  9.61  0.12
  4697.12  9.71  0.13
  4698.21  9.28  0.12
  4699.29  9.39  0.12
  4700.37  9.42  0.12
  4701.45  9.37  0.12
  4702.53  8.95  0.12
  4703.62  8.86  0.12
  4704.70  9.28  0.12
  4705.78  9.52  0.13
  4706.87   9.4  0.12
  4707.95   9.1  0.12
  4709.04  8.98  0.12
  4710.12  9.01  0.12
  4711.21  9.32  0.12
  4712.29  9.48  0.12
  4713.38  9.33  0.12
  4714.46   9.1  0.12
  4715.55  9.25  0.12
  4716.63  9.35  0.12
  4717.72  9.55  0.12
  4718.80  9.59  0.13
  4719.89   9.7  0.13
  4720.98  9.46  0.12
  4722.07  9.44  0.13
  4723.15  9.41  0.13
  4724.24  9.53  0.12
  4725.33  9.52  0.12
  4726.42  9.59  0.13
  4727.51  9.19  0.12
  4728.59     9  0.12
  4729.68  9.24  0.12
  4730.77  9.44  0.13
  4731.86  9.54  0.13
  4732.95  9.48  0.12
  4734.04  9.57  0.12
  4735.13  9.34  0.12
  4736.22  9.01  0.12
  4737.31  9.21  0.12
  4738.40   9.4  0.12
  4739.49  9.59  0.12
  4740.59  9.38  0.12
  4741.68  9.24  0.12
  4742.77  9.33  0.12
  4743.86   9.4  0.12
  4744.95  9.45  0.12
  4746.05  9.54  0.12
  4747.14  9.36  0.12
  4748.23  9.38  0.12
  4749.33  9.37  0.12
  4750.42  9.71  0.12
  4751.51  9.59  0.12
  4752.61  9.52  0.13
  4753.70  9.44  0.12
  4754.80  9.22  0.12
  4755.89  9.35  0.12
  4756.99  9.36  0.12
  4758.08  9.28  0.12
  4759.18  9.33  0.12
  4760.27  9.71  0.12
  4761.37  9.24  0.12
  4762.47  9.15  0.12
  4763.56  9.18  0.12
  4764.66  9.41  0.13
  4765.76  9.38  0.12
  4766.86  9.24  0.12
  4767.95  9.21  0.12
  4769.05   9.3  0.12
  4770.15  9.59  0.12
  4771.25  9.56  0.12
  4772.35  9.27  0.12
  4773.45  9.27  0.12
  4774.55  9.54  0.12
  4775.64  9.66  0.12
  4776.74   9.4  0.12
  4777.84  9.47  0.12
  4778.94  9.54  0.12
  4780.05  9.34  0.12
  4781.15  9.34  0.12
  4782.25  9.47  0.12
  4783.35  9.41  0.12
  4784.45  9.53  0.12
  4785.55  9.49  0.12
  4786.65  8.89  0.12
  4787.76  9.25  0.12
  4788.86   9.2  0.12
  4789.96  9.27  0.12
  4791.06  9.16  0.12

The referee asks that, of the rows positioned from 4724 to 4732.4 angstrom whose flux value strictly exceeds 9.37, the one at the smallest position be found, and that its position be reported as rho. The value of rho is 4724.24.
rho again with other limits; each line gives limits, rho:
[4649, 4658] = 4649.78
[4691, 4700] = 4693.88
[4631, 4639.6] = 4631.61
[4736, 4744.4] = 4738.40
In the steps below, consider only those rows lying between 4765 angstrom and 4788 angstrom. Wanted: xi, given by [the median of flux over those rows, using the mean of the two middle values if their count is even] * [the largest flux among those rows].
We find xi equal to 90.8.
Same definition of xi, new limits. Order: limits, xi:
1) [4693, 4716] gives 90.6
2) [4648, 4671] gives 93.0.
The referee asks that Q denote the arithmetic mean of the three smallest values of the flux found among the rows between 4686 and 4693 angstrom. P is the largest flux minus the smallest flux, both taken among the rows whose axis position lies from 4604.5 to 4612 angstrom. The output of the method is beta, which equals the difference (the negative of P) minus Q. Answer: -9.69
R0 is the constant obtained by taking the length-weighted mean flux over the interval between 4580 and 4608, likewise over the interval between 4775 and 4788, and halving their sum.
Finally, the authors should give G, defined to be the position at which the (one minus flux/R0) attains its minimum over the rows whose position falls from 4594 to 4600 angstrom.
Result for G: 4594.43 angstrom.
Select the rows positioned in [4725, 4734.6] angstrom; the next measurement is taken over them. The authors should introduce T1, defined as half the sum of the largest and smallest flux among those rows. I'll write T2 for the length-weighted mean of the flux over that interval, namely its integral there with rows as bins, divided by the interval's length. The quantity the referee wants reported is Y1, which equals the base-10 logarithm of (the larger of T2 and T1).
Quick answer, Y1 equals 0.973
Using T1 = 9.295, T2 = 9.40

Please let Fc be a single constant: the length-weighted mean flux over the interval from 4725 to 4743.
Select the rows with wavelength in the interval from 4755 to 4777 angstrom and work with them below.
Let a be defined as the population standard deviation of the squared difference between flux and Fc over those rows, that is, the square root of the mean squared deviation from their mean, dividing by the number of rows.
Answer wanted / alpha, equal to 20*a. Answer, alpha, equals 0.7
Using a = 0.03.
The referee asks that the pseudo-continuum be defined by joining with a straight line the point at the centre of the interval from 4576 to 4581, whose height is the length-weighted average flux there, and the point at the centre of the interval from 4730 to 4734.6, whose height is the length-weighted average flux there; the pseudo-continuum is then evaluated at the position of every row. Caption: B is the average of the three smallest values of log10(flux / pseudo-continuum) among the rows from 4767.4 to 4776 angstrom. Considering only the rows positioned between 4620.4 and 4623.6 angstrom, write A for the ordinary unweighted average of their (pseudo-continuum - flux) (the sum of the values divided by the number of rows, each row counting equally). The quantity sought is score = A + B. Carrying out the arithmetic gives -0.068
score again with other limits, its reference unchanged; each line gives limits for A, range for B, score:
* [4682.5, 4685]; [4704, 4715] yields -0.046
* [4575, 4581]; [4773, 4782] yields -0.005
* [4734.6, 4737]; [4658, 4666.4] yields 0.312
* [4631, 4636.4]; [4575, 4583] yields -0.058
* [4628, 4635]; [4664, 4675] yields 0.038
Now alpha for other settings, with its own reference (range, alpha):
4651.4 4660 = 1.5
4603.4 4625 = 0.6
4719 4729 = 0.9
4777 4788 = 1.2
